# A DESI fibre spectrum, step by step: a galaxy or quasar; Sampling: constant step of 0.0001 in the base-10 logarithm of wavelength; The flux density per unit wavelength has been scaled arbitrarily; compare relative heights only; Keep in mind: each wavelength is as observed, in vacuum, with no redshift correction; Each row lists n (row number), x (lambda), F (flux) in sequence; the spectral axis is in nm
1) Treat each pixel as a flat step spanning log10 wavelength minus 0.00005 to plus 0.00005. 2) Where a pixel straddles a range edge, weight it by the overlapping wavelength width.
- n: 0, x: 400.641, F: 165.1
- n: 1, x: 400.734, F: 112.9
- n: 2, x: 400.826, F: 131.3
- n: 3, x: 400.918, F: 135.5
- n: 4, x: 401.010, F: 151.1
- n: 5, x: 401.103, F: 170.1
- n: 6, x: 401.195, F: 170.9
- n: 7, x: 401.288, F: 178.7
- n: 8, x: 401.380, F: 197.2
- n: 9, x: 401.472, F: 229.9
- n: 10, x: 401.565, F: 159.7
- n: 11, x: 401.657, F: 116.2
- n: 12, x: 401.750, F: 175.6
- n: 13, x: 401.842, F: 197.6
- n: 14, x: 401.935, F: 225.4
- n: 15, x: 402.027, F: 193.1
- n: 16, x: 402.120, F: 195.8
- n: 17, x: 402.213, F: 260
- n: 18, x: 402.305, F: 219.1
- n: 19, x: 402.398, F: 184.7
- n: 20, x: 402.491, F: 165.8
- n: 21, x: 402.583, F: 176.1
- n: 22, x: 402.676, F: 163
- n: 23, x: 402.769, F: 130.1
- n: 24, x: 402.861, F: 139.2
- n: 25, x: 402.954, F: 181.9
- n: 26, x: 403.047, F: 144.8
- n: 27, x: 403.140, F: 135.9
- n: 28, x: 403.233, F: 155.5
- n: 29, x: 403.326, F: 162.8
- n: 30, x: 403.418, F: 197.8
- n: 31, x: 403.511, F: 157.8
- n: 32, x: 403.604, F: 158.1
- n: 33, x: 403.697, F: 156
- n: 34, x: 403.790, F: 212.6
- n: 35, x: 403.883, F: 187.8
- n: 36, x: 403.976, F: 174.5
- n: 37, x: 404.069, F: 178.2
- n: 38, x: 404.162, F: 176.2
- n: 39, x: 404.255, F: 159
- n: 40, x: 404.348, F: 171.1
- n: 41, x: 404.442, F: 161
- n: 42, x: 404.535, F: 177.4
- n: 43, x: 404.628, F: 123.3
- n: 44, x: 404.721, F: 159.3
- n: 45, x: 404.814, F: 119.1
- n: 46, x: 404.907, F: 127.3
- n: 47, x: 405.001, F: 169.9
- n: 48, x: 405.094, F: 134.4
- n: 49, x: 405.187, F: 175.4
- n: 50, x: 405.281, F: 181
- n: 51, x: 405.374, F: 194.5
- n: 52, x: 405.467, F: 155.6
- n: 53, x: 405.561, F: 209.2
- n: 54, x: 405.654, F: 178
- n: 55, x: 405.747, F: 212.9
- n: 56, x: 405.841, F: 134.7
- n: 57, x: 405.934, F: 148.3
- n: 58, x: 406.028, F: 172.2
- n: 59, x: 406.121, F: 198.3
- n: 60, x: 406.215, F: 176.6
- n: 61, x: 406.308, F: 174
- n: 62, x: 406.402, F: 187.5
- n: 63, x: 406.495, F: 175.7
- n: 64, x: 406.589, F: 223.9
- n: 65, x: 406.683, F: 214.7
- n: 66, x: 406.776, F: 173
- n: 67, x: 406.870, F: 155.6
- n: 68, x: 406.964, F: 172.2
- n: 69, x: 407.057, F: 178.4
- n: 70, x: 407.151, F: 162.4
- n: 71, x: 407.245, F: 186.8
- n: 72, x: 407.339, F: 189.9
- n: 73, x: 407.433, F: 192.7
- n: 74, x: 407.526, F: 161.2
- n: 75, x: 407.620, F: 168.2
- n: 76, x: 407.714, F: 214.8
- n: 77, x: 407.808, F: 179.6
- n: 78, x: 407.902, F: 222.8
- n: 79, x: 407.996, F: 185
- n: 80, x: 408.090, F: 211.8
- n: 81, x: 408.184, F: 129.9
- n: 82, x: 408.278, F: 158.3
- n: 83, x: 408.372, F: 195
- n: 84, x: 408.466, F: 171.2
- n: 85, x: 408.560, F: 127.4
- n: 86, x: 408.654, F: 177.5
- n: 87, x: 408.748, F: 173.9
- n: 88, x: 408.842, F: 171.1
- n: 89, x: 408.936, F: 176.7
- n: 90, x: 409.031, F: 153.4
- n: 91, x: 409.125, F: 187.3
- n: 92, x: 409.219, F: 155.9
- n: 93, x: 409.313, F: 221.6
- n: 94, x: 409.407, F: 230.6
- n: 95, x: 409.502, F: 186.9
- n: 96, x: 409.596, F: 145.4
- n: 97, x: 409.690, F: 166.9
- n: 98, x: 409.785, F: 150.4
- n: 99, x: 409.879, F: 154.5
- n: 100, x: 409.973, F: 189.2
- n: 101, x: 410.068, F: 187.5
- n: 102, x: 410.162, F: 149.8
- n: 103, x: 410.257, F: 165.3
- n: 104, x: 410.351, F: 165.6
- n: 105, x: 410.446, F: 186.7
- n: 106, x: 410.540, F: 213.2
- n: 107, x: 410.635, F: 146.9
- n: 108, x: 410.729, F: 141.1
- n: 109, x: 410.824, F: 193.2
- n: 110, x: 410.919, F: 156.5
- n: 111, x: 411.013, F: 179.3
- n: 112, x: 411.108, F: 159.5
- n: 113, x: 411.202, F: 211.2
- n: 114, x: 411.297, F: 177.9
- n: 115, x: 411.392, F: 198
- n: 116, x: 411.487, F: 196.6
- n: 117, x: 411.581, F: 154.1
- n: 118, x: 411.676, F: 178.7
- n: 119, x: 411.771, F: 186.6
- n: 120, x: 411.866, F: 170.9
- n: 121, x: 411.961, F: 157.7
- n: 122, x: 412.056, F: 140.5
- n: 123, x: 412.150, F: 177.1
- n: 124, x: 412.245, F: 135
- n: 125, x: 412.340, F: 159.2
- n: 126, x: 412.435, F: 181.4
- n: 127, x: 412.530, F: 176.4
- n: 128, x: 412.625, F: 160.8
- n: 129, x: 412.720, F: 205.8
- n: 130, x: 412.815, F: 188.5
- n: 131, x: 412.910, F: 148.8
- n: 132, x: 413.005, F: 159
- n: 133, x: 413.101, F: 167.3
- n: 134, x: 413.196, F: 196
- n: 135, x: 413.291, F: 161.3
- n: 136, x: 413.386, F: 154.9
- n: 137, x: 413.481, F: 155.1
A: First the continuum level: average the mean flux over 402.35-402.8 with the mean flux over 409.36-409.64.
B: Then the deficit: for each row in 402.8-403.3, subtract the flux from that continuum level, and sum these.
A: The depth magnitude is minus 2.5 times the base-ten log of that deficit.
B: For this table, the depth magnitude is -5.2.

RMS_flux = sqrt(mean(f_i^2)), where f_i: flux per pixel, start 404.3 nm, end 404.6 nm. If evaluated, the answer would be 170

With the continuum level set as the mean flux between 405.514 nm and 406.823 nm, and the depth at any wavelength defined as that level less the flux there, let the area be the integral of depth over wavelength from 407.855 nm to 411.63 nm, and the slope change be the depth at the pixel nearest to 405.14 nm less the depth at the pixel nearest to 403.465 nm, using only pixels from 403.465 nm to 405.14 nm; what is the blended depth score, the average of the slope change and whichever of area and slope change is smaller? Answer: 23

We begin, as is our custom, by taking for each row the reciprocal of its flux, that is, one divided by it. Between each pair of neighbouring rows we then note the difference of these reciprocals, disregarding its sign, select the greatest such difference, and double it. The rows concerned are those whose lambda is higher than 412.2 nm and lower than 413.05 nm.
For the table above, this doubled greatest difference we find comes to 0.0028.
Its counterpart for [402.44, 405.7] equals 0.0049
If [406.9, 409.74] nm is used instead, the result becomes 0.0060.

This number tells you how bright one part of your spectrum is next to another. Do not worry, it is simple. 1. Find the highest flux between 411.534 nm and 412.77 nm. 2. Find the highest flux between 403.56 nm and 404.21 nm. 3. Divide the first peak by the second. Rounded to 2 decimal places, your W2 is 0.97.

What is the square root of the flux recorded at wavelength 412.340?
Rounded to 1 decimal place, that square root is 12.6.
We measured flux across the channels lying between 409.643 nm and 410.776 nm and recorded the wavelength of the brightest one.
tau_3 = 410.540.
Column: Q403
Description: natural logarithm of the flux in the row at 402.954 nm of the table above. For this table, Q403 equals 5.20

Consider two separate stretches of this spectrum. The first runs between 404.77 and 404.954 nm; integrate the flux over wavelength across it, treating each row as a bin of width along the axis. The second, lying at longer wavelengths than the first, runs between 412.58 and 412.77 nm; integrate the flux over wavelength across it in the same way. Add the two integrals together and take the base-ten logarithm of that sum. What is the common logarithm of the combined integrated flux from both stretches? 1.76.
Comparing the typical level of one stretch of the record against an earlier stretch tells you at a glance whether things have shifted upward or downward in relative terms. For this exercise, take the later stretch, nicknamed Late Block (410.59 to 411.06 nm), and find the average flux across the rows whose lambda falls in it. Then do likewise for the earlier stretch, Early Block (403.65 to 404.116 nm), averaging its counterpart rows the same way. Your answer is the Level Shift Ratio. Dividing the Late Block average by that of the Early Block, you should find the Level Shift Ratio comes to 0.90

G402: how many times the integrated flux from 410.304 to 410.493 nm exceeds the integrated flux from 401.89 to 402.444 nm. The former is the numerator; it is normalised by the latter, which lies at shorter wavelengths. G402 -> 0.28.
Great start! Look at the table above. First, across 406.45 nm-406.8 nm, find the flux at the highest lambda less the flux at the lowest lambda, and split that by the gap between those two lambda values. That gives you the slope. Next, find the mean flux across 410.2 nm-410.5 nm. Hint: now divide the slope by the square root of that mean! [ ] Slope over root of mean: -1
